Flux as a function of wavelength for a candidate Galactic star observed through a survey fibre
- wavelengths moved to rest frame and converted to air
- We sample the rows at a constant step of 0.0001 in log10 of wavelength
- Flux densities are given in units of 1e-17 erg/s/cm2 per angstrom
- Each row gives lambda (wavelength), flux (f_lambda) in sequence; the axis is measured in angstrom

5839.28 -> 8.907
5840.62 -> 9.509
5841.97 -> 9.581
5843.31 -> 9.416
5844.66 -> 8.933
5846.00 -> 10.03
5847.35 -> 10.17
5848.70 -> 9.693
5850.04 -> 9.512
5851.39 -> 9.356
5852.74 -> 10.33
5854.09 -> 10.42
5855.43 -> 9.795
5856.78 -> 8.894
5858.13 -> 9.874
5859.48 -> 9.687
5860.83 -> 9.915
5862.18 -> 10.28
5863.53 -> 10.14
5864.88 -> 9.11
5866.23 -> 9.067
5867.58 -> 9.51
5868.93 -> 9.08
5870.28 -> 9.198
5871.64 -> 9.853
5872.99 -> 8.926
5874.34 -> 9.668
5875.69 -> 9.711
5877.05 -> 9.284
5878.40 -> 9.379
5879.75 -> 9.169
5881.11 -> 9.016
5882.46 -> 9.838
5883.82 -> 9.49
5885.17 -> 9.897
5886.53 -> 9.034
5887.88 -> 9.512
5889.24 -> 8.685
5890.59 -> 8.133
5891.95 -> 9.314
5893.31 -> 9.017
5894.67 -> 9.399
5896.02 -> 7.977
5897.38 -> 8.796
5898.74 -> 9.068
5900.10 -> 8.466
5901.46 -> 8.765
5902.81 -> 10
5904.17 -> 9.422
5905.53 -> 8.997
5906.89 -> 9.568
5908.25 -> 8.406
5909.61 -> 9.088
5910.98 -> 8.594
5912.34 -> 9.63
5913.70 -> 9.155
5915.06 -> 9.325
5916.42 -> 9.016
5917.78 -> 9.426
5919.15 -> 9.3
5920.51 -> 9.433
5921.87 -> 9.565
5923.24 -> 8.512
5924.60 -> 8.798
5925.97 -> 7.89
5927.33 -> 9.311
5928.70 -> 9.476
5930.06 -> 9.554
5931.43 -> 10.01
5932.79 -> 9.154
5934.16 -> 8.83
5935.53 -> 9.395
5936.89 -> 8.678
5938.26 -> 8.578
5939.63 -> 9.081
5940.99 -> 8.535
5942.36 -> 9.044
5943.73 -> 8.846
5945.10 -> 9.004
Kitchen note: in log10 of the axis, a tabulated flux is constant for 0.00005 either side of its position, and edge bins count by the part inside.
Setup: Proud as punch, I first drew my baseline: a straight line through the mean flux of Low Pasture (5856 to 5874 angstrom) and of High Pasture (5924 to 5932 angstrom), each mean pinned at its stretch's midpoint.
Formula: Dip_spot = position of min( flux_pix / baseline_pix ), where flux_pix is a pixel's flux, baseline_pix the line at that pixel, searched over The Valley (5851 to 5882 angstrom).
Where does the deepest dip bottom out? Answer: 5856.78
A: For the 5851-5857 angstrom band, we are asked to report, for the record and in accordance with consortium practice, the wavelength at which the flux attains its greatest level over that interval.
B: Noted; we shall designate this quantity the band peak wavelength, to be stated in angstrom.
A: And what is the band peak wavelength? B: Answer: 5854.09 angstrom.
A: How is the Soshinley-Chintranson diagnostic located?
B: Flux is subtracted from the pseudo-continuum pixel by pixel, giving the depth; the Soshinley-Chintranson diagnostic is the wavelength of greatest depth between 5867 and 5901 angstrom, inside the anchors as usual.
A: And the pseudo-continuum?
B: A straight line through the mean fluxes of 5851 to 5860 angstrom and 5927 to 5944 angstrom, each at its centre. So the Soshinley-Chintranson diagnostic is 5896.02 angstrom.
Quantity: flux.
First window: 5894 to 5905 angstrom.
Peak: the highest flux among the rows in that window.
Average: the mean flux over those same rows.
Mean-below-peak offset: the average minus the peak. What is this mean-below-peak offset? -1.0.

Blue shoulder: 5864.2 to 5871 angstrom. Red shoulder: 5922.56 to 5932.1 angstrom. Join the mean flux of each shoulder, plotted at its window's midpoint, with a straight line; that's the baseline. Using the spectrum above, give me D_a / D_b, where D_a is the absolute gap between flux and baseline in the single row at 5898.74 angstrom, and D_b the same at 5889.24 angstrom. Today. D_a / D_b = 0.14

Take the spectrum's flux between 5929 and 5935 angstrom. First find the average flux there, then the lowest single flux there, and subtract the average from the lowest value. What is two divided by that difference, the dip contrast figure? -3.6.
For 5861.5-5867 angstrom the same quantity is -3.4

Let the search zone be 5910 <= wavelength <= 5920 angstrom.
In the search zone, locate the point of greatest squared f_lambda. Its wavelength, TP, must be 5912.34 angstrom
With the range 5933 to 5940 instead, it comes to 5935.53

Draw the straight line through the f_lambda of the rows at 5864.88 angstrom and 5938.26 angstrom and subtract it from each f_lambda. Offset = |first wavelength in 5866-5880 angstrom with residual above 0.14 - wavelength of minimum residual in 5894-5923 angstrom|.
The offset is 28.4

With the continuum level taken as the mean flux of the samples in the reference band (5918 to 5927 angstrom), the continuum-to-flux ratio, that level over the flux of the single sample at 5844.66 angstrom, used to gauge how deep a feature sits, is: 1.00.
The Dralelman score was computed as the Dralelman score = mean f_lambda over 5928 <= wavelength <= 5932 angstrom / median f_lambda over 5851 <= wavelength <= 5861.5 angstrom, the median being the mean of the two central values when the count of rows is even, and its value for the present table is 0.98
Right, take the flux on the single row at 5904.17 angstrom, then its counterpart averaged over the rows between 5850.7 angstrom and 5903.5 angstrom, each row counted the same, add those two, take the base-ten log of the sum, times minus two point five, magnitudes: -3.18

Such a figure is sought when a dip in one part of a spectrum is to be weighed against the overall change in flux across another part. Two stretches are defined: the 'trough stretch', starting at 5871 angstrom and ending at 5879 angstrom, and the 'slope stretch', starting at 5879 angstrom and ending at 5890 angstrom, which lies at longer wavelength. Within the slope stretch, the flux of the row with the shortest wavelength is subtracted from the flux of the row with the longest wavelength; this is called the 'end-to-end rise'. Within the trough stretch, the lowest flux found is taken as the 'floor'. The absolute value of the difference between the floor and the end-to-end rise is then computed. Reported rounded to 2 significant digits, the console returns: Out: 9.4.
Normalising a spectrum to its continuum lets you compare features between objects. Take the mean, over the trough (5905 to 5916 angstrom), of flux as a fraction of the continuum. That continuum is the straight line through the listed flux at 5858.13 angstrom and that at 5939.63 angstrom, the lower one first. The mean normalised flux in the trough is 0.971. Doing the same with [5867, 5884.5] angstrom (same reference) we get 0.968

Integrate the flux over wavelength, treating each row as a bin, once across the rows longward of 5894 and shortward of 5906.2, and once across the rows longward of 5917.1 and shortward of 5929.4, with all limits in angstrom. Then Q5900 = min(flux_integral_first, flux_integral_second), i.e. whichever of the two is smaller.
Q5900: 110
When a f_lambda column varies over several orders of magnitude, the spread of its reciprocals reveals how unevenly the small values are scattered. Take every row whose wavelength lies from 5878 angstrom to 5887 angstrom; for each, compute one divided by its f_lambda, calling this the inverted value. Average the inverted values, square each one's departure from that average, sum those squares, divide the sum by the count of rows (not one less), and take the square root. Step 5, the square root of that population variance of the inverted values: 0.0037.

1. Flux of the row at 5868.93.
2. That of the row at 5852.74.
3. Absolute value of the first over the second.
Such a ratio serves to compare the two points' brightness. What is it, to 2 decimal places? 0.88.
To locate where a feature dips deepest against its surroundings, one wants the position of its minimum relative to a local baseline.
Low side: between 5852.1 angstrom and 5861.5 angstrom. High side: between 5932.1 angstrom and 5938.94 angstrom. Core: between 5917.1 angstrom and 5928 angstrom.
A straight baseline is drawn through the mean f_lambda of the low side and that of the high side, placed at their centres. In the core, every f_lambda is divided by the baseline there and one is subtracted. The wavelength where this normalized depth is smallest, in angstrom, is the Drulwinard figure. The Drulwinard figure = 5925.97 angstrom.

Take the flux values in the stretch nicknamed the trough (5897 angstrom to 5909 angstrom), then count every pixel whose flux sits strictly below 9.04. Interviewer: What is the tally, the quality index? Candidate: 5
